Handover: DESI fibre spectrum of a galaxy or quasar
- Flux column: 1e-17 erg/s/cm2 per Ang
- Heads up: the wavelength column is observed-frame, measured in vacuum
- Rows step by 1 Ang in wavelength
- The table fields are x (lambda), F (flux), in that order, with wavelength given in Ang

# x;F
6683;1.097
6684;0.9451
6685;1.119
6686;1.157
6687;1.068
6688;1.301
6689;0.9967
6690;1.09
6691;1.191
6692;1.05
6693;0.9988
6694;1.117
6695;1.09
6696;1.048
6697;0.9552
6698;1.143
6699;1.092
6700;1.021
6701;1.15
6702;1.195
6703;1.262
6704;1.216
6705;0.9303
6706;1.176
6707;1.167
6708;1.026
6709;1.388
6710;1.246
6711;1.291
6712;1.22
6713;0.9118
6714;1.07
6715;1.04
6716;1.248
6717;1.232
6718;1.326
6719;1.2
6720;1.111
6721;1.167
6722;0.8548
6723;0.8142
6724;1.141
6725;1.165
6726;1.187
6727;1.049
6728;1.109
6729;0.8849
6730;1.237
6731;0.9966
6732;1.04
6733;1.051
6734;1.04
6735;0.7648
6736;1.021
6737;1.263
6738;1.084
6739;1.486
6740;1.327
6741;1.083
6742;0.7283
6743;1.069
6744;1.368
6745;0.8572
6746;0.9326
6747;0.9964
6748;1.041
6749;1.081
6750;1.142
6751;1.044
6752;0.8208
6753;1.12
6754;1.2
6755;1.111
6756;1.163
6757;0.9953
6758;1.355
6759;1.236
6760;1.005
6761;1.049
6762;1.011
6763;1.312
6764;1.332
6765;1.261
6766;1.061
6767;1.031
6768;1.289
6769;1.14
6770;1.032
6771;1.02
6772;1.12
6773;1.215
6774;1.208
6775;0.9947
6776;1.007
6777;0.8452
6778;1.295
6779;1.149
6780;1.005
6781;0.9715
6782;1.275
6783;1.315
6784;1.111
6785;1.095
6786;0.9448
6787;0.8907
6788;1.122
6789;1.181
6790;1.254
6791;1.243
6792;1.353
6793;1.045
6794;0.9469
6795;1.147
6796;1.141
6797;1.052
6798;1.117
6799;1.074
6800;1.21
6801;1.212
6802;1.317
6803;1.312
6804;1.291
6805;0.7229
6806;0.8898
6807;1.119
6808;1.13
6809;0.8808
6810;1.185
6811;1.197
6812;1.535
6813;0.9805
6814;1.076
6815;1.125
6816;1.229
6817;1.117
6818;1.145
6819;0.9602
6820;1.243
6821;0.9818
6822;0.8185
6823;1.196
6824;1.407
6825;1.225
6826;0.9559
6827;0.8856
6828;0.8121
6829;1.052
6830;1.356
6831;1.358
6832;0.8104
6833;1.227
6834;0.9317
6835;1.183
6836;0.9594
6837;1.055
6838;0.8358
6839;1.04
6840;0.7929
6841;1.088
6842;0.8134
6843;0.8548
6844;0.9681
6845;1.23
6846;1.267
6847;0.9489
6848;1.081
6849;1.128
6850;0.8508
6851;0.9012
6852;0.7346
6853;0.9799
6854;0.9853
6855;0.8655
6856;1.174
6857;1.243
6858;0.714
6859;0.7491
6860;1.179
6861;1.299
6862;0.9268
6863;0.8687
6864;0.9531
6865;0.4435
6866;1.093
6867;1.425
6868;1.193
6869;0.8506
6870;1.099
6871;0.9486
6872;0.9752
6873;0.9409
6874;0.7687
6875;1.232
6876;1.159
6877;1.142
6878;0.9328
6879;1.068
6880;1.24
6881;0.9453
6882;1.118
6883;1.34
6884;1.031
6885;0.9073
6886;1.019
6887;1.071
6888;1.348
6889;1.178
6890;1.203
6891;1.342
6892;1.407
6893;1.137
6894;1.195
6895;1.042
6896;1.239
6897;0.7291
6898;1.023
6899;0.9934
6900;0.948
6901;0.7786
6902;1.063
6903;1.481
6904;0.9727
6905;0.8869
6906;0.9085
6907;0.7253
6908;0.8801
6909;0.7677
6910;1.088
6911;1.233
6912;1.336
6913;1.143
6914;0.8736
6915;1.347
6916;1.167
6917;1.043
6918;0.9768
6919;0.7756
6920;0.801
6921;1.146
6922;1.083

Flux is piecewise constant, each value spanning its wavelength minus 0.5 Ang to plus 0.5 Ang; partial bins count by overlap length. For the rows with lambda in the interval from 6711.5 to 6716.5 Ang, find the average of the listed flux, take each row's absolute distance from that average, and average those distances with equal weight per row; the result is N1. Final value 0.11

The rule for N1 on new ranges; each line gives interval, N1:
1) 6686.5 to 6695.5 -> 0.07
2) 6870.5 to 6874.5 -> 0.07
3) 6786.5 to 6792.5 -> 0.11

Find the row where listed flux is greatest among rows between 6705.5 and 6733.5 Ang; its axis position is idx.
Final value 6709 Ang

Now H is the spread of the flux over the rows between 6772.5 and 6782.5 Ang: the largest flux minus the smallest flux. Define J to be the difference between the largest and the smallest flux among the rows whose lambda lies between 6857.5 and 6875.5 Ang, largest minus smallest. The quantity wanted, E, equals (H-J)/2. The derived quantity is -0.27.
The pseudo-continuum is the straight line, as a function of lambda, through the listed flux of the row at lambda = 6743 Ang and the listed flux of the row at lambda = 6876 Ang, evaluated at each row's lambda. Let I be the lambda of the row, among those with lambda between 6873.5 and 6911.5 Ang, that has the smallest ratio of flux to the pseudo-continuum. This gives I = 6907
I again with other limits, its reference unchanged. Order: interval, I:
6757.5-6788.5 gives 6777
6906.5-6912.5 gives 6907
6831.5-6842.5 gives 6840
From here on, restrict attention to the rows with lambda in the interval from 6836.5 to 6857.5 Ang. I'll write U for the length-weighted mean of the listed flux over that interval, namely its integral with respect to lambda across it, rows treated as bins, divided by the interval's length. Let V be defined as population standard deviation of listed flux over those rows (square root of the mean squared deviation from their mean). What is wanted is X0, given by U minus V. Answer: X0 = 0.84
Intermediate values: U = 0.99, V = 0.15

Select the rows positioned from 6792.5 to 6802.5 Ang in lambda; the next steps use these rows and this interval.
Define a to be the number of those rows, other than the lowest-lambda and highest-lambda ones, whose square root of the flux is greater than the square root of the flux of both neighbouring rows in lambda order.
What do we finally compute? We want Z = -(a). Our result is -2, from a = 2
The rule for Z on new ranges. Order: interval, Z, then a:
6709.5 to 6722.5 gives -5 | 5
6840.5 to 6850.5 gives -2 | 2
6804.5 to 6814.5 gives -2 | 2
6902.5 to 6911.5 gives -2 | 2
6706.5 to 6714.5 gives -2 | 2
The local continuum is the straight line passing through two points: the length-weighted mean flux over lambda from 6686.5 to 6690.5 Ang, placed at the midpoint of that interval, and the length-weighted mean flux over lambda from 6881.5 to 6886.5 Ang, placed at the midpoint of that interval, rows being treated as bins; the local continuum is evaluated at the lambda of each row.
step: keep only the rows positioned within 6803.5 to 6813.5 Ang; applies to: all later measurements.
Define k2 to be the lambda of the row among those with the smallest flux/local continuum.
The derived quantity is 6805 Ang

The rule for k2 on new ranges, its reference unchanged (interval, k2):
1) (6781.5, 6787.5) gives 6787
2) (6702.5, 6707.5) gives 6705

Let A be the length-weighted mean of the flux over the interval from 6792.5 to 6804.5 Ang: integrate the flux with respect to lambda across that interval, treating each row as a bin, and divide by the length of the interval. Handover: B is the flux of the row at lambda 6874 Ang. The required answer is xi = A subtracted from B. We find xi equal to -0.39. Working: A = 1.155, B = 0.7687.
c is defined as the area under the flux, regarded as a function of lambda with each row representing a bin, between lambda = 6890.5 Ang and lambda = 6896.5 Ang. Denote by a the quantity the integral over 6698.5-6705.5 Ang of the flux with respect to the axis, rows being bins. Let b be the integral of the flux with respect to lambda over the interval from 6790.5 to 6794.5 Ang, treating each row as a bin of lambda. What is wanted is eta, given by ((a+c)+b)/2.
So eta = 9.9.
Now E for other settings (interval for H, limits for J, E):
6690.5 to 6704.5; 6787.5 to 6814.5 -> -0.25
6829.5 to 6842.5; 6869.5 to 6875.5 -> 0.05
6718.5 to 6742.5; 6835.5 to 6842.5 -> 0.23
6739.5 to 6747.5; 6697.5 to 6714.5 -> 0.08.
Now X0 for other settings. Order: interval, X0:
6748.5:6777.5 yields 0.98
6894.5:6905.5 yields 0.82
